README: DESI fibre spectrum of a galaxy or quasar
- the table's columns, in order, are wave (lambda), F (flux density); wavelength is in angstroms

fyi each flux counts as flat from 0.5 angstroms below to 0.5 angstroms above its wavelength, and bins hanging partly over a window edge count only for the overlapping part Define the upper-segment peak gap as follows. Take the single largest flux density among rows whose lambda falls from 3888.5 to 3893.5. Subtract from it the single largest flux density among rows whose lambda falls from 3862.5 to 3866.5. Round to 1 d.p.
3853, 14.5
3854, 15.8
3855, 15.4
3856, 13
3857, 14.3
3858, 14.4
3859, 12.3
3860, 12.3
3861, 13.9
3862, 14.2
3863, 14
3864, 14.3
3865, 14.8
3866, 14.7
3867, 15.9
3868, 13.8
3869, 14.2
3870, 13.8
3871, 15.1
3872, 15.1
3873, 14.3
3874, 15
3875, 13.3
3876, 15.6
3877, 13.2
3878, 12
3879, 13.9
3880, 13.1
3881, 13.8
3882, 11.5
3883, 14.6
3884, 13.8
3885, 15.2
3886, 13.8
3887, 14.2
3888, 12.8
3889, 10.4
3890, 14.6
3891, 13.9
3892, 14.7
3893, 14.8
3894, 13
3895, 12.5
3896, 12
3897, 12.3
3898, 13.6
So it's 0.0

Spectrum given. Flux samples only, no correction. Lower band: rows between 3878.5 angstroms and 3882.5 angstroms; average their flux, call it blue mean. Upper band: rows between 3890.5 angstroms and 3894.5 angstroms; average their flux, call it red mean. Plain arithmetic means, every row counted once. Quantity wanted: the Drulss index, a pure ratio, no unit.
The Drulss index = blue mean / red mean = 0.93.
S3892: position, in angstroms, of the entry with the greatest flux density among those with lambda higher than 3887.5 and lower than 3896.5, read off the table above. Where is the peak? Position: 3893 angstroms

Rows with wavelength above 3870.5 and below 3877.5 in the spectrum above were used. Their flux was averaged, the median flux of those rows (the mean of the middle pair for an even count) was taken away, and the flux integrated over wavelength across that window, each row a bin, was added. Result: 101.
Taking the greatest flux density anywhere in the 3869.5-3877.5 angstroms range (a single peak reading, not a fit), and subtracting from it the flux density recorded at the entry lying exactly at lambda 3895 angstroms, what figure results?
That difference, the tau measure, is 3.1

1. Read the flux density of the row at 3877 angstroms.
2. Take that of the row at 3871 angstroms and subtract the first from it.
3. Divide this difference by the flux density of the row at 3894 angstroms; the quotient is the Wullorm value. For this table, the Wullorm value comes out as 0.15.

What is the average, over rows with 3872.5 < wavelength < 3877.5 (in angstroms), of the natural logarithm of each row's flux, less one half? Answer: 2.16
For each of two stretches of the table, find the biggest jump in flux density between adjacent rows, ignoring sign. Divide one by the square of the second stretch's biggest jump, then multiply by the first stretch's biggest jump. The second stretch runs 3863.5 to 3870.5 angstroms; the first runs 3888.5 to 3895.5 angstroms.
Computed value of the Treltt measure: 1.0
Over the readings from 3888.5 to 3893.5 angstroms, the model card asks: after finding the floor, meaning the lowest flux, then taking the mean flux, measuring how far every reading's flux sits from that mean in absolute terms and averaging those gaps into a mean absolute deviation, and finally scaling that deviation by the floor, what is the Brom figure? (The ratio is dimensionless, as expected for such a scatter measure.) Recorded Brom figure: 0.126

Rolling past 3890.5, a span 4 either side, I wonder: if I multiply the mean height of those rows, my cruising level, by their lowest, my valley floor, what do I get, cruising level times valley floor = 141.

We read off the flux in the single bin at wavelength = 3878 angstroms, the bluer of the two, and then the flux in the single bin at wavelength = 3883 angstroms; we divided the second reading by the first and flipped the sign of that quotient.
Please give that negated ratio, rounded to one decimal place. -1.2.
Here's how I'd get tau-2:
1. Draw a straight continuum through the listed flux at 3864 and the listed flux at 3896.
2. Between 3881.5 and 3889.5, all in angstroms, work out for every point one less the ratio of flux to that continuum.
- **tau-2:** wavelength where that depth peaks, 3889 angstroms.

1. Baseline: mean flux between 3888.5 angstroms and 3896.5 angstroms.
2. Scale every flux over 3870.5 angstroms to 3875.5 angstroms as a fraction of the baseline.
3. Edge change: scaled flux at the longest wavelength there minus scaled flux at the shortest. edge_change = -0.14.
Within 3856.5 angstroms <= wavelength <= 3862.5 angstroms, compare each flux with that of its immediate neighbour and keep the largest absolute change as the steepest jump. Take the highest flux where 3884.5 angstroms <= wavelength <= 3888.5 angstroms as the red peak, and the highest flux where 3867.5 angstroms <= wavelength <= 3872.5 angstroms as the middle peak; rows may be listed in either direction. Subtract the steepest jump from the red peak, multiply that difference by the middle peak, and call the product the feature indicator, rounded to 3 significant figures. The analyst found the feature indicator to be 198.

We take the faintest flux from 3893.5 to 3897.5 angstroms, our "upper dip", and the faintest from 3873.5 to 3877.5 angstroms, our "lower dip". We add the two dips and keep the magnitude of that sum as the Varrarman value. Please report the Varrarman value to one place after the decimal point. 25.2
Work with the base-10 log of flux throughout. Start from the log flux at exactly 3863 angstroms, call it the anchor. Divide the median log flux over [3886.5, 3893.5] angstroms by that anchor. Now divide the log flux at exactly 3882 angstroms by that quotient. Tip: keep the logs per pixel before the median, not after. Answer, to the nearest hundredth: 1.06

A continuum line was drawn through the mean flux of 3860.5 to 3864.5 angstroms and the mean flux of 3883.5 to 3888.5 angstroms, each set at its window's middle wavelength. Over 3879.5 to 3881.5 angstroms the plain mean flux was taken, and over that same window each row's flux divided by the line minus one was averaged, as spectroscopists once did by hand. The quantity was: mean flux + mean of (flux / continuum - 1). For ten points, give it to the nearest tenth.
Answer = 13.4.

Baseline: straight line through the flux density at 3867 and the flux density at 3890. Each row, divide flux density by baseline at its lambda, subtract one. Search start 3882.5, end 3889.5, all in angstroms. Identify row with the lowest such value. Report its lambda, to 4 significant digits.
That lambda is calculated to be 3889 angstroms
